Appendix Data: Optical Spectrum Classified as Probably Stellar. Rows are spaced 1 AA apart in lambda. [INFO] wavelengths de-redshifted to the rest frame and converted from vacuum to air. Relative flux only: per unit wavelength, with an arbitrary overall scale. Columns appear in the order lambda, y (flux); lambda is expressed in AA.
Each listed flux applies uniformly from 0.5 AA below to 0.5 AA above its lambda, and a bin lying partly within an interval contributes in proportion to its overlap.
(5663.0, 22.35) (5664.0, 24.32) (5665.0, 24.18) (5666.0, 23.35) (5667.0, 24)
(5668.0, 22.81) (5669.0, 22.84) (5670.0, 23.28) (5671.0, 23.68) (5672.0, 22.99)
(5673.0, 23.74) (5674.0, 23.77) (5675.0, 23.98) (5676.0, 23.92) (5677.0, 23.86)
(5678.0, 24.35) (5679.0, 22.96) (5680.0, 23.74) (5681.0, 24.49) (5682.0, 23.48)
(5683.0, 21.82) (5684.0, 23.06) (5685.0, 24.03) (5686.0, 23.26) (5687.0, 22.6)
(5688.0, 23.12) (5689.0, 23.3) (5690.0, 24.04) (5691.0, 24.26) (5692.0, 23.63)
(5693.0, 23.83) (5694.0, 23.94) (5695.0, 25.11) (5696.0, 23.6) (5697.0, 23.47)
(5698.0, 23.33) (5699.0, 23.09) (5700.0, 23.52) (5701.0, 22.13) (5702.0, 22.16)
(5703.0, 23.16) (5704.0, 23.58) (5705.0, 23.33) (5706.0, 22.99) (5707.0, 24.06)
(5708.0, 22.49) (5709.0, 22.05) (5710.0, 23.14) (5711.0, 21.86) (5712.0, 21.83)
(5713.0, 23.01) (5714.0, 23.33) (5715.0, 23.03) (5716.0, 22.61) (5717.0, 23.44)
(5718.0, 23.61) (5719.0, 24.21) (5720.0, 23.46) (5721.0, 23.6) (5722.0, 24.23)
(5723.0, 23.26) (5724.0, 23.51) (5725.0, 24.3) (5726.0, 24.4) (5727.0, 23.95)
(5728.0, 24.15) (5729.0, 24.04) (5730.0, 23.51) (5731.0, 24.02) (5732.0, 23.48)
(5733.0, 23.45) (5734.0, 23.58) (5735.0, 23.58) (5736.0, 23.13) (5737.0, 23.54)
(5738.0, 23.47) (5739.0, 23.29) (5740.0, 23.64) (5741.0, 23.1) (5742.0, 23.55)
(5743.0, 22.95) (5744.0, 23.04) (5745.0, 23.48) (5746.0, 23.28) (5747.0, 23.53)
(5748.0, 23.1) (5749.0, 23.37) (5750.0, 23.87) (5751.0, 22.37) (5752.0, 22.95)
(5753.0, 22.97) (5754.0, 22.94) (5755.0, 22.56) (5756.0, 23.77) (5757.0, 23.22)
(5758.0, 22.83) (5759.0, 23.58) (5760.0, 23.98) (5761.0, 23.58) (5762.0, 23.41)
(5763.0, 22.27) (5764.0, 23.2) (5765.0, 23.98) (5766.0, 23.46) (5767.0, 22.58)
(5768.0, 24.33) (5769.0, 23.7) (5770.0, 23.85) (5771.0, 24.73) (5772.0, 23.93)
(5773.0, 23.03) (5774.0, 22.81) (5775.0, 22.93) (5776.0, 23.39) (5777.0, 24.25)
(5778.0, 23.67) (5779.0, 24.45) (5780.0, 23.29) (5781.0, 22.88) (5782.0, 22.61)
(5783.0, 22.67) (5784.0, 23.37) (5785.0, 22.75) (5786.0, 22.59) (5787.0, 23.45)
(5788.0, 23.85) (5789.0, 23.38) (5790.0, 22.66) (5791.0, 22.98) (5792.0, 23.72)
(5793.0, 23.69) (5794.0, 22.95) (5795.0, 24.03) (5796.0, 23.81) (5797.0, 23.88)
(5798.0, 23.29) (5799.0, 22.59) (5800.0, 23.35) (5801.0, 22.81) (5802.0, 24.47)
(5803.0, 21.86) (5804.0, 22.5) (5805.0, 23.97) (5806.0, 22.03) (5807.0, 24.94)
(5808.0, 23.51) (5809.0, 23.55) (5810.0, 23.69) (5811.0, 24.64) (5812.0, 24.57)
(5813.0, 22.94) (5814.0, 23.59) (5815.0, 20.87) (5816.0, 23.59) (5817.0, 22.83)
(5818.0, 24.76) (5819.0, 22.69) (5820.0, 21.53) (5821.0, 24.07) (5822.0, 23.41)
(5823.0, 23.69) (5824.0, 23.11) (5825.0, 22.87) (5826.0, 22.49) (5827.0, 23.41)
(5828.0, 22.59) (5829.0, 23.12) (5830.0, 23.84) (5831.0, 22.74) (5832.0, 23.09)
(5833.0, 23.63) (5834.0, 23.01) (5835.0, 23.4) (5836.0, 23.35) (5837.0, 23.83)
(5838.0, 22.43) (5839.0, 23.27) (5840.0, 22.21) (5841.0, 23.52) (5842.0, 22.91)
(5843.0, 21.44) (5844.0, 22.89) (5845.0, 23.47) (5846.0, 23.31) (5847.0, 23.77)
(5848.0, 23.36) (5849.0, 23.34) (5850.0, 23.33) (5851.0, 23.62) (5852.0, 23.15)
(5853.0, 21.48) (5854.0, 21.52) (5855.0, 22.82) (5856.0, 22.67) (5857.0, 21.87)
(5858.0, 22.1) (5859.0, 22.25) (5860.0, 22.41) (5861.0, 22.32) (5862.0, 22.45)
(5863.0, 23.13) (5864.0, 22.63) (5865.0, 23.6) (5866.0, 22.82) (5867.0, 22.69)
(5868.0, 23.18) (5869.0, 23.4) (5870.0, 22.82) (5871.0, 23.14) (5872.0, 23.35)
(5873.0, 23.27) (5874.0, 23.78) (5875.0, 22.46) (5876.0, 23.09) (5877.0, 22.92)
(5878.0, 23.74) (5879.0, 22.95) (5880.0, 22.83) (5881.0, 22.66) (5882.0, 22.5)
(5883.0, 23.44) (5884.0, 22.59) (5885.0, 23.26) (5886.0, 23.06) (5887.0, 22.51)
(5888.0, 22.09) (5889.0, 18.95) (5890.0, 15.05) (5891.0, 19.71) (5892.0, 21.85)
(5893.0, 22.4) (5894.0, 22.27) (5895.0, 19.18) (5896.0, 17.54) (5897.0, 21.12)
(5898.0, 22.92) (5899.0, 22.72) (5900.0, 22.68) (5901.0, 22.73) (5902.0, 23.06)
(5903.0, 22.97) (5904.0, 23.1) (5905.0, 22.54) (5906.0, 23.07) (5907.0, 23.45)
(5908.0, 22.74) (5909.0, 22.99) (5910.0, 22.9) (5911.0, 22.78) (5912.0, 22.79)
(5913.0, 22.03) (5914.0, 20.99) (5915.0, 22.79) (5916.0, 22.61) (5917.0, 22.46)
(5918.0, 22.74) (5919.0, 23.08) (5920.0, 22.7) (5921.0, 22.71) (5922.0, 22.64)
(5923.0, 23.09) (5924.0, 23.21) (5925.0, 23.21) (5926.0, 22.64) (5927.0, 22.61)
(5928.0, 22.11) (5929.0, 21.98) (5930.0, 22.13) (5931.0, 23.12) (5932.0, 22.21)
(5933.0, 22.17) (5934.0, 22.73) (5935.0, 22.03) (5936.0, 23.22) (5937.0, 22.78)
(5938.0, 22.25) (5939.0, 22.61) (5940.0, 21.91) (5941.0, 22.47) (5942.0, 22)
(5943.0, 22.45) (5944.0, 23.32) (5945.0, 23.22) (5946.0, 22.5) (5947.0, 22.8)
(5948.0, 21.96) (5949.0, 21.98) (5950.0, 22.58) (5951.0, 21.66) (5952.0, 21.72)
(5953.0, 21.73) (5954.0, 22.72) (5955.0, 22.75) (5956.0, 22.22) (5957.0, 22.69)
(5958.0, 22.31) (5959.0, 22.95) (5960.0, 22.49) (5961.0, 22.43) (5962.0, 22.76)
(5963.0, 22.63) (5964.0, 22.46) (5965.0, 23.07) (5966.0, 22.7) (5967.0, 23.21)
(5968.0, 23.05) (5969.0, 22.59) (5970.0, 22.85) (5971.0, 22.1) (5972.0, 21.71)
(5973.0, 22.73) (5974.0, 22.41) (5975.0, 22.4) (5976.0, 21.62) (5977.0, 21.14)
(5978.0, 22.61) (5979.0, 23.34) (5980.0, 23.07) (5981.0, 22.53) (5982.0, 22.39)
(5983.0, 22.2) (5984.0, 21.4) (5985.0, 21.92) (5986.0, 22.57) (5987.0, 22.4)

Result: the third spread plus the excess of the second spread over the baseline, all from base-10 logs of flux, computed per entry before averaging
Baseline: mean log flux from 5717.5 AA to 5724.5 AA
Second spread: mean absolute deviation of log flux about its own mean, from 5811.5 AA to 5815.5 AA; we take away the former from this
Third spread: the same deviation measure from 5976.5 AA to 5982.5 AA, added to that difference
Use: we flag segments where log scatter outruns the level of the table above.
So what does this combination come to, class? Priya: -1.34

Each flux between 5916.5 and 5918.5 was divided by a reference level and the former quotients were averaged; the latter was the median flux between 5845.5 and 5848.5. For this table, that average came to 0.97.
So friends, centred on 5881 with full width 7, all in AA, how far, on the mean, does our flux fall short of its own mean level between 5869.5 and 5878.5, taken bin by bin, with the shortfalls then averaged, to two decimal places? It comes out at 0.22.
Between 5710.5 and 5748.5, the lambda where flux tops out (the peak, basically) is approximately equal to 5726.0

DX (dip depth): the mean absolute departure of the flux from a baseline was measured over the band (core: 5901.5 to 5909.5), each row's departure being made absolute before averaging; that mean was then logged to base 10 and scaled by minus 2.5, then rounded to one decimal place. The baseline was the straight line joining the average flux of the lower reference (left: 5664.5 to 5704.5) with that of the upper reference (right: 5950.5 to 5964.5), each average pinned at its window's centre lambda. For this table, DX 1.0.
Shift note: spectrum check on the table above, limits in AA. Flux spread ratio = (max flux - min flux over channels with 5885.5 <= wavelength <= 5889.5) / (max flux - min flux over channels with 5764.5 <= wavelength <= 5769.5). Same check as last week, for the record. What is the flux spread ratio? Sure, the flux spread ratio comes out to 2.3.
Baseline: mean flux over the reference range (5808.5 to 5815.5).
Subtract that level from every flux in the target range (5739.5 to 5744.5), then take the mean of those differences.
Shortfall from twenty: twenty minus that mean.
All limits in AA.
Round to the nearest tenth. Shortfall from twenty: 20.2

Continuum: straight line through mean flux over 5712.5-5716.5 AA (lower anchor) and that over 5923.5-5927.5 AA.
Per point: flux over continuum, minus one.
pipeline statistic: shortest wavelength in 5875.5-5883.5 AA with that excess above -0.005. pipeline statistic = 5876.0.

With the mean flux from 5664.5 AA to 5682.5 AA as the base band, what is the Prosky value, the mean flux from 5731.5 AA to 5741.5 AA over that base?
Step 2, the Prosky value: 0.991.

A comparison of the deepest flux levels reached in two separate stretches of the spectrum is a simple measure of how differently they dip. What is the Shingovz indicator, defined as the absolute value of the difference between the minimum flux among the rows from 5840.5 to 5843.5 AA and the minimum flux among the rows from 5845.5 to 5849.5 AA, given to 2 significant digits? 1.9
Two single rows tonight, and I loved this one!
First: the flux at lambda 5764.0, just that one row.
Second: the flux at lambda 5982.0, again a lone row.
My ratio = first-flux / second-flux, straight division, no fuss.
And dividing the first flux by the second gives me 1.04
